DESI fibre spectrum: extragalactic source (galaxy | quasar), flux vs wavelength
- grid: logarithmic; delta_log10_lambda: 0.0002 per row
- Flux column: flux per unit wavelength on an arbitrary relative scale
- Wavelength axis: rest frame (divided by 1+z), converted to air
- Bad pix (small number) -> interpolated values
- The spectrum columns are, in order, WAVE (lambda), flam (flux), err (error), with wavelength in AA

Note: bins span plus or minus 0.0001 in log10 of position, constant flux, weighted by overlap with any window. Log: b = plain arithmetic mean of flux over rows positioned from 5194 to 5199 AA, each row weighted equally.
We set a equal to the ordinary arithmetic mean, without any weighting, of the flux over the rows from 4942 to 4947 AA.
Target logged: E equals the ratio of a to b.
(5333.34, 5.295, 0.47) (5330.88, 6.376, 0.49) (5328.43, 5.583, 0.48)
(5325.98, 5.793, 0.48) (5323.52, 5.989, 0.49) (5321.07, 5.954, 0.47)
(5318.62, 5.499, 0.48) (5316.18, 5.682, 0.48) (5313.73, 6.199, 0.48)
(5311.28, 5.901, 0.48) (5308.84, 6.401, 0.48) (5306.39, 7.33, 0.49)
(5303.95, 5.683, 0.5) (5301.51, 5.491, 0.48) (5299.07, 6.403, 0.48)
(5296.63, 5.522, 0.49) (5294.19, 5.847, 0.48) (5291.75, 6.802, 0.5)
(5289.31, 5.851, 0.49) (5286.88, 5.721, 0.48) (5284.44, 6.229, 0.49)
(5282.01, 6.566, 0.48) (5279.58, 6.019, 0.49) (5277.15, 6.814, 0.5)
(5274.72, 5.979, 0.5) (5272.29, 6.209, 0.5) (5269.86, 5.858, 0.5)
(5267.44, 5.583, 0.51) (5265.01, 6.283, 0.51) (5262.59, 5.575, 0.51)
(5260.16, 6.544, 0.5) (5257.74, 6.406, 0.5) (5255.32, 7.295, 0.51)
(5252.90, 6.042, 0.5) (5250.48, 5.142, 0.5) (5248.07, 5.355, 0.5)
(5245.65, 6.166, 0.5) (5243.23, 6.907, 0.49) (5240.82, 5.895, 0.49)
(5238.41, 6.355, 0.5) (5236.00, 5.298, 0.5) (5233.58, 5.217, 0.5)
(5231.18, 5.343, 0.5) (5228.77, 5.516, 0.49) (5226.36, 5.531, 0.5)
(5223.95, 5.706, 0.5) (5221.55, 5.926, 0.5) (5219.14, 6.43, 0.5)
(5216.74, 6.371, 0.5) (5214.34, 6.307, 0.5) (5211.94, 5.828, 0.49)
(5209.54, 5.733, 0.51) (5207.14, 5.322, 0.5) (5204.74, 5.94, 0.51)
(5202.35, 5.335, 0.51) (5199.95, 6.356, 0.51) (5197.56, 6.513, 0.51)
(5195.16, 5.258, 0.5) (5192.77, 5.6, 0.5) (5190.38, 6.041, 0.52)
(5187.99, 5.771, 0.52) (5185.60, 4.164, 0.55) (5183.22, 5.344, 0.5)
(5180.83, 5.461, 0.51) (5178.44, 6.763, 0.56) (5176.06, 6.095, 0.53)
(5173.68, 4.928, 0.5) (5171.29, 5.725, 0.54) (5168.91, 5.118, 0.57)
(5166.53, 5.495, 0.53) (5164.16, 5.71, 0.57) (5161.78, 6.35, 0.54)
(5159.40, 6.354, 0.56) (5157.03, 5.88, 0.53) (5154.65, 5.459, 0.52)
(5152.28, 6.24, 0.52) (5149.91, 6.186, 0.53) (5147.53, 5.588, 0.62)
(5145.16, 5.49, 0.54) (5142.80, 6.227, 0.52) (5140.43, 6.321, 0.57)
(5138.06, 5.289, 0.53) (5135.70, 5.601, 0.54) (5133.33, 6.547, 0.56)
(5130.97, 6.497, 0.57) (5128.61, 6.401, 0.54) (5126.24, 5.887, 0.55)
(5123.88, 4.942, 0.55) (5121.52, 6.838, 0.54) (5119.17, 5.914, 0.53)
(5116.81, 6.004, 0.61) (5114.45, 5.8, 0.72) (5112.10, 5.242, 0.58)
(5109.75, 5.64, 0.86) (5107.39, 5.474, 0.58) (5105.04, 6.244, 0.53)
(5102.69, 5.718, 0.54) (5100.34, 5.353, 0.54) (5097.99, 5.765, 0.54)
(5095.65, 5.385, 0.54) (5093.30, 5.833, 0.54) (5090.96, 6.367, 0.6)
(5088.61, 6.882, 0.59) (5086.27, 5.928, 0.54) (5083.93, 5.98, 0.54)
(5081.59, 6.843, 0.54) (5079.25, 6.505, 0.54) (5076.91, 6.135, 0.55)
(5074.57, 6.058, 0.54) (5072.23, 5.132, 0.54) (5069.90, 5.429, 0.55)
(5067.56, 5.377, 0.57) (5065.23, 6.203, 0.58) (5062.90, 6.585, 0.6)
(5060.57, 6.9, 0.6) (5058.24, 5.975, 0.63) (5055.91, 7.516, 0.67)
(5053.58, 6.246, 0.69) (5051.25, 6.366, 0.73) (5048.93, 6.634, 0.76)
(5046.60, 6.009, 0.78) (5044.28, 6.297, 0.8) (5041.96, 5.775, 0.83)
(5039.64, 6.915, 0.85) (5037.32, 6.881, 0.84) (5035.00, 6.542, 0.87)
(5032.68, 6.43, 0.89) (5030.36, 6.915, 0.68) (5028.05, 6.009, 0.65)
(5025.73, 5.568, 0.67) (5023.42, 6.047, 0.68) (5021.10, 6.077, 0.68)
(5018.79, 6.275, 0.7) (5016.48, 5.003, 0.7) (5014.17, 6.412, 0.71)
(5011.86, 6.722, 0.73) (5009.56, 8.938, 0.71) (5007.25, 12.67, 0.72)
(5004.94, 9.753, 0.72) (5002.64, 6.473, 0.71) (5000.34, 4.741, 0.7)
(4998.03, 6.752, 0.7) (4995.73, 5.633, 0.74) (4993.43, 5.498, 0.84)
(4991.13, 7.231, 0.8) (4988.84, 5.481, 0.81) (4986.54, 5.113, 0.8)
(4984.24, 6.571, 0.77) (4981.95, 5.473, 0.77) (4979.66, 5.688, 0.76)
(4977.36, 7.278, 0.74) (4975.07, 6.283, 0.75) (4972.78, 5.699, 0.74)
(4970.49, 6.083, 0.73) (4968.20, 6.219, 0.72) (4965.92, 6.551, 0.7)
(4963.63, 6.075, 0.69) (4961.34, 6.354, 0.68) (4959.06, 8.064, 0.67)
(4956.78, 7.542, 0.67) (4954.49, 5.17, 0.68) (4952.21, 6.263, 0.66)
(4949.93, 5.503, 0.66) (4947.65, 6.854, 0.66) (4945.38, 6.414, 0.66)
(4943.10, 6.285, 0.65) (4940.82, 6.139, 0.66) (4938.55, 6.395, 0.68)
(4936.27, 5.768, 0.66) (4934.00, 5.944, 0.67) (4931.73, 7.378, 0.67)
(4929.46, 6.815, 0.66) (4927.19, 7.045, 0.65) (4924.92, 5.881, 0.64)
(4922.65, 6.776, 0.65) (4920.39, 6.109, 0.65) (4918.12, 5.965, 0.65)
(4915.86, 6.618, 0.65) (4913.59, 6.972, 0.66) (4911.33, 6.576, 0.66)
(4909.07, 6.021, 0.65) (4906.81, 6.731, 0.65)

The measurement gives 1.08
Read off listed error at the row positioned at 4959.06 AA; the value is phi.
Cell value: 0.67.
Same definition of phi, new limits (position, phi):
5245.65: 0.50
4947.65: 0.66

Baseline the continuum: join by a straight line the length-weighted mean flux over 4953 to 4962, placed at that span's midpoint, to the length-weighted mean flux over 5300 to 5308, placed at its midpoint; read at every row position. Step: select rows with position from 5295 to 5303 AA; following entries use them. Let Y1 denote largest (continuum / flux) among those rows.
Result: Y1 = 1.13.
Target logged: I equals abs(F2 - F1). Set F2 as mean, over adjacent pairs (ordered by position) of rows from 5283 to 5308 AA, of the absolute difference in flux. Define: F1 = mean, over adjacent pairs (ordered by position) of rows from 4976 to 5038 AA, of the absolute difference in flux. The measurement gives 0.5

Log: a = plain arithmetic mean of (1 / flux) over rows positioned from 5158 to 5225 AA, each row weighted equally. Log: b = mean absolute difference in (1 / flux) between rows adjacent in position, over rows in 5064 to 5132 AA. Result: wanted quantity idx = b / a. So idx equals 0.086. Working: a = 0.175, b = 0.015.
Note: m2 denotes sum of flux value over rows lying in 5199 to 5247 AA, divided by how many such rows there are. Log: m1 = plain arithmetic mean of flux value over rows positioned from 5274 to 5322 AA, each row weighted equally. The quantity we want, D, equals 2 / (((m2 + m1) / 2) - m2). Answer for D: 18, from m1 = 6.09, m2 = 5.87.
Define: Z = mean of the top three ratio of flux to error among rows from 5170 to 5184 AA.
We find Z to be 11.4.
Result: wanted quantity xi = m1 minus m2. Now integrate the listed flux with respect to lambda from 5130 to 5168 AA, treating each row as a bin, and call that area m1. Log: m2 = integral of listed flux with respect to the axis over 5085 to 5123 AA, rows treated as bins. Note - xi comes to 2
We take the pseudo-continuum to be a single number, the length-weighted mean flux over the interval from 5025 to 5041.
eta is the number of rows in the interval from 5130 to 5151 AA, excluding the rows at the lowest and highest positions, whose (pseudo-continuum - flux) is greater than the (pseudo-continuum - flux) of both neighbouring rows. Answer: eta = 2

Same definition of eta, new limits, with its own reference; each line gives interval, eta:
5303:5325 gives 2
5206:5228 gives 0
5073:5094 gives 1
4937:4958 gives 3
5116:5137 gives 2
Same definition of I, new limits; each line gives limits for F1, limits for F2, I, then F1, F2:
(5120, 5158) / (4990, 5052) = 0.5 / 0.57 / 1.07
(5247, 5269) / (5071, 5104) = 0.2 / 0.72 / 0.48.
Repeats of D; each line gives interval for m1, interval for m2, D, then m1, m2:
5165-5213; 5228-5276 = -13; 5.64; 5.95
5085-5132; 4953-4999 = -12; 5.91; 6.24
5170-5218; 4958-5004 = -10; 5.74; 6.16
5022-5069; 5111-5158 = 9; 6.36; 5.92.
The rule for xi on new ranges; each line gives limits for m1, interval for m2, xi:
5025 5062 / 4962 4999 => 13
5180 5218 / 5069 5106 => -4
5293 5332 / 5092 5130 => 13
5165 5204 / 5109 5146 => 0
